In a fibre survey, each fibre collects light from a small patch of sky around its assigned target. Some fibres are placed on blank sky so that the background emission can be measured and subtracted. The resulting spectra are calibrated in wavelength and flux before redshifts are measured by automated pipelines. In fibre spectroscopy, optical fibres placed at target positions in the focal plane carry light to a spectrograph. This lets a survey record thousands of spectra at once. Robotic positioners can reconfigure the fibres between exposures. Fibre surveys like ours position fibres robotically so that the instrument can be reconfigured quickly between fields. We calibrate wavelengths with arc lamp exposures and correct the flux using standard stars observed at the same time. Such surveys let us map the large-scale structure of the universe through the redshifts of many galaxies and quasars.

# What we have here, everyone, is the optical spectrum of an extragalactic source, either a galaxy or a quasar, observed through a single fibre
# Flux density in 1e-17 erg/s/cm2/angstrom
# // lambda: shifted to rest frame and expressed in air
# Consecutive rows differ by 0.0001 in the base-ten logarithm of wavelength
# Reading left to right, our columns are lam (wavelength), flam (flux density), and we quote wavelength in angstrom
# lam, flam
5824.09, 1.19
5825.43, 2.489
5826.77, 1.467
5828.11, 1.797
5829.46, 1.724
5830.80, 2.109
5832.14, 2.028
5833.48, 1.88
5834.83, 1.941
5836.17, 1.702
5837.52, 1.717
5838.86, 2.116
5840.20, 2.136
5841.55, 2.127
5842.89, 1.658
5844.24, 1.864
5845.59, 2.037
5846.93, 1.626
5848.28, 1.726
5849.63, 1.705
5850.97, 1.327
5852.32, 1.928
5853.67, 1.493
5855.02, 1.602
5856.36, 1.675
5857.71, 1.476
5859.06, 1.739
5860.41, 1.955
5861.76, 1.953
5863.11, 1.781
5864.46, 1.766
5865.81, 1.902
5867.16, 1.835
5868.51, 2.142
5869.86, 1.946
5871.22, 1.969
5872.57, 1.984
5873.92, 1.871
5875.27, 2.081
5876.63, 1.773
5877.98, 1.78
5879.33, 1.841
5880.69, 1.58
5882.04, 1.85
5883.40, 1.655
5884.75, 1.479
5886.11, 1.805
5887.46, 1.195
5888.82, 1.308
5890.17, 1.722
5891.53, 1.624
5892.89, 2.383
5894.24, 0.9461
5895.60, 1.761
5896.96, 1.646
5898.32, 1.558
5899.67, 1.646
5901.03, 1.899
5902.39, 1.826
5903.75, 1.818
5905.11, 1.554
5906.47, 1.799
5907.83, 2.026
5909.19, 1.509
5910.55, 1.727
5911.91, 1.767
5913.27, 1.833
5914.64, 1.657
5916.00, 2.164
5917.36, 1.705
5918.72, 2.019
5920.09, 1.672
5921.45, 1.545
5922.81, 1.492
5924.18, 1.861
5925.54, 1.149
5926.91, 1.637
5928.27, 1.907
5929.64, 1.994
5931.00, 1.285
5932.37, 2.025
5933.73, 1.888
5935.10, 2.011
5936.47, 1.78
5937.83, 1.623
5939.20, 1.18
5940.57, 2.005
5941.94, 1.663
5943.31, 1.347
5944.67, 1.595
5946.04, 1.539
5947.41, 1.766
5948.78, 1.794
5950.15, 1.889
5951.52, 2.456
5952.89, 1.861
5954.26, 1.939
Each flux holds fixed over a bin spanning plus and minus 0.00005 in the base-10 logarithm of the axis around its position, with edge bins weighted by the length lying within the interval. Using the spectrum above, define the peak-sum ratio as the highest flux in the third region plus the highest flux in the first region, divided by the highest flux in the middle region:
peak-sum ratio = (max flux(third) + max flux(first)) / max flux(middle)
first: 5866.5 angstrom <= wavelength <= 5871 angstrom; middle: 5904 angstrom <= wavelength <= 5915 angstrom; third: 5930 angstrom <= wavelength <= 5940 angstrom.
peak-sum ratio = 2.06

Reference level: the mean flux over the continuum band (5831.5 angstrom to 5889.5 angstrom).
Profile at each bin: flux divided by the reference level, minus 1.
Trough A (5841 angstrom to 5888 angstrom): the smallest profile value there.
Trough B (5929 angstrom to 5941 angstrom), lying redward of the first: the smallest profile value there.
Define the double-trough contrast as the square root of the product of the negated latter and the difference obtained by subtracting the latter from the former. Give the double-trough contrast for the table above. 0.05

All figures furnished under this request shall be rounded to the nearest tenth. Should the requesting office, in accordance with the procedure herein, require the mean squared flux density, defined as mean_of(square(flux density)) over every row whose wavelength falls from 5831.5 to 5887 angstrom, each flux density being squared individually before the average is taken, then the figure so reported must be 3.3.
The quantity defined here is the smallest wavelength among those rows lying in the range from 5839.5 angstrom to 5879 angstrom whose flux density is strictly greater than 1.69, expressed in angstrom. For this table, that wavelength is 5840.20 angstrom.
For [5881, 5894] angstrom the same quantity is 5882.04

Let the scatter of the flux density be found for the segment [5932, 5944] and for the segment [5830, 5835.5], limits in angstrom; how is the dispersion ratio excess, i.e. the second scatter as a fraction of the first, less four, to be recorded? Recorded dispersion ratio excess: -3.7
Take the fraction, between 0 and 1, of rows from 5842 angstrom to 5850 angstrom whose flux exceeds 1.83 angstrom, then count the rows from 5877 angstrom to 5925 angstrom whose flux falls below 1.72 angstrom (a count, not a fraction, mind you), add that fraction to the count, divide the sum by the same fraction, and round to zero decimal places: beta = 52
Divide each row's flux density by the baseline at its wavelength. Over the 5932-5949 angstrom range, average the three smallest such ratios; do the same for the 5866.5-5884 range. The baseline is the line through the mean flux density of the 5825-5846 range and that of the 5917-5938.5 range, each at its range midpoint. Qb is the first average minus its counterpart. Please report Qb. -0.11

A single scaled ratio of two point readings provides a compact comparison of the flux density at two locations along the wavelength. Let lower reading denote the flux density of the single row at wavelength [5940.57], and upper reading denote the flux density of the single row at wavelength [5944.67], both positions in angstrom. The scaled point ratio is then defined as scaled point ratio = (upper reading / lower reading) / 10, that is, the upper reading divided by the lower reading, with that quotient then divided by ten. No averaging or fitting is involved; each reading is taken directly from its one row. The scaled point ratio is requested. 0.080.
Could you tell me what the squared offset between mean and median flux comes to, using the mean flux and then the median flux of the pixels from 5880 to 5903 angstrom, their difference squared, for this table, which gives 0.0000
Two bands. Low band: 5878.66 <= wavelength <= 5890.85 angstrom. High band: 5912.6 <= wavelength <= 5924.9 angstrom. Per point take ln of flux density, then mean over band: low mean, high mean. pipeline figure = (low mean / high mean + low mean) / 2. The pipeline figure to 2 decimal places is 0.64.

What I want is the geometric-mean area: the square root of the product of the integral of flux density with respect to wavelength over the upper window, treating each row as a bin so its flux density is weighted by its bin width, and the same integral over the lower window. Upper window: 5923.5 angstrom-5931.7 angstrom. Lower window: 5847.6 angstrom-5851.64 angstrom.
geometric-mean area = 9.3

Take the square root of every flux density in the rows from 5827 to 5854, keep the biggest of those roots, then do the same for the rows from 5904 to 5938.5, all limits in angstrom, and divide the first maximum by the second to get 0.99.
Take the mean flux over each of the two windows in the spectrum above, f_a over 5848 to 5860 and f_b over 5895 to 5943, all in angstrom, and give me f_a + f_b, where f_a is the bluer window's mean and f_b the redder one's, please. 3.36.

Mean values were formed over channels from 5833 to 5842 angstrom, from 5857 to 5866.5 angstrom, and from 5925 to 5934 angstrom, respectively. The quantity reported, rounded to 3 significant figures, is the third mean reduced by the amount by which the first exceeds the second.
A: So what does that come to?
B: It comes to 1.55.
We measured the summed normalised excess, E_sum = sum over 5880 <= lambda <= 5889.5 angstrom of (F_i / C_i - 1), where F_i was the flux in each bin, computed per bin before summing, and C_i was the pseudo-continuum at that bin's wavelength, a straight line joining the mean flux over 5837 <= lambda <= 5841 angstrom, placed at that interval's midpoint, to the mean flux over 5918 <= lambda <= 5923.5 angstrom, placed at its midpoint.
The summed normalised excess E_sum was -1.0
